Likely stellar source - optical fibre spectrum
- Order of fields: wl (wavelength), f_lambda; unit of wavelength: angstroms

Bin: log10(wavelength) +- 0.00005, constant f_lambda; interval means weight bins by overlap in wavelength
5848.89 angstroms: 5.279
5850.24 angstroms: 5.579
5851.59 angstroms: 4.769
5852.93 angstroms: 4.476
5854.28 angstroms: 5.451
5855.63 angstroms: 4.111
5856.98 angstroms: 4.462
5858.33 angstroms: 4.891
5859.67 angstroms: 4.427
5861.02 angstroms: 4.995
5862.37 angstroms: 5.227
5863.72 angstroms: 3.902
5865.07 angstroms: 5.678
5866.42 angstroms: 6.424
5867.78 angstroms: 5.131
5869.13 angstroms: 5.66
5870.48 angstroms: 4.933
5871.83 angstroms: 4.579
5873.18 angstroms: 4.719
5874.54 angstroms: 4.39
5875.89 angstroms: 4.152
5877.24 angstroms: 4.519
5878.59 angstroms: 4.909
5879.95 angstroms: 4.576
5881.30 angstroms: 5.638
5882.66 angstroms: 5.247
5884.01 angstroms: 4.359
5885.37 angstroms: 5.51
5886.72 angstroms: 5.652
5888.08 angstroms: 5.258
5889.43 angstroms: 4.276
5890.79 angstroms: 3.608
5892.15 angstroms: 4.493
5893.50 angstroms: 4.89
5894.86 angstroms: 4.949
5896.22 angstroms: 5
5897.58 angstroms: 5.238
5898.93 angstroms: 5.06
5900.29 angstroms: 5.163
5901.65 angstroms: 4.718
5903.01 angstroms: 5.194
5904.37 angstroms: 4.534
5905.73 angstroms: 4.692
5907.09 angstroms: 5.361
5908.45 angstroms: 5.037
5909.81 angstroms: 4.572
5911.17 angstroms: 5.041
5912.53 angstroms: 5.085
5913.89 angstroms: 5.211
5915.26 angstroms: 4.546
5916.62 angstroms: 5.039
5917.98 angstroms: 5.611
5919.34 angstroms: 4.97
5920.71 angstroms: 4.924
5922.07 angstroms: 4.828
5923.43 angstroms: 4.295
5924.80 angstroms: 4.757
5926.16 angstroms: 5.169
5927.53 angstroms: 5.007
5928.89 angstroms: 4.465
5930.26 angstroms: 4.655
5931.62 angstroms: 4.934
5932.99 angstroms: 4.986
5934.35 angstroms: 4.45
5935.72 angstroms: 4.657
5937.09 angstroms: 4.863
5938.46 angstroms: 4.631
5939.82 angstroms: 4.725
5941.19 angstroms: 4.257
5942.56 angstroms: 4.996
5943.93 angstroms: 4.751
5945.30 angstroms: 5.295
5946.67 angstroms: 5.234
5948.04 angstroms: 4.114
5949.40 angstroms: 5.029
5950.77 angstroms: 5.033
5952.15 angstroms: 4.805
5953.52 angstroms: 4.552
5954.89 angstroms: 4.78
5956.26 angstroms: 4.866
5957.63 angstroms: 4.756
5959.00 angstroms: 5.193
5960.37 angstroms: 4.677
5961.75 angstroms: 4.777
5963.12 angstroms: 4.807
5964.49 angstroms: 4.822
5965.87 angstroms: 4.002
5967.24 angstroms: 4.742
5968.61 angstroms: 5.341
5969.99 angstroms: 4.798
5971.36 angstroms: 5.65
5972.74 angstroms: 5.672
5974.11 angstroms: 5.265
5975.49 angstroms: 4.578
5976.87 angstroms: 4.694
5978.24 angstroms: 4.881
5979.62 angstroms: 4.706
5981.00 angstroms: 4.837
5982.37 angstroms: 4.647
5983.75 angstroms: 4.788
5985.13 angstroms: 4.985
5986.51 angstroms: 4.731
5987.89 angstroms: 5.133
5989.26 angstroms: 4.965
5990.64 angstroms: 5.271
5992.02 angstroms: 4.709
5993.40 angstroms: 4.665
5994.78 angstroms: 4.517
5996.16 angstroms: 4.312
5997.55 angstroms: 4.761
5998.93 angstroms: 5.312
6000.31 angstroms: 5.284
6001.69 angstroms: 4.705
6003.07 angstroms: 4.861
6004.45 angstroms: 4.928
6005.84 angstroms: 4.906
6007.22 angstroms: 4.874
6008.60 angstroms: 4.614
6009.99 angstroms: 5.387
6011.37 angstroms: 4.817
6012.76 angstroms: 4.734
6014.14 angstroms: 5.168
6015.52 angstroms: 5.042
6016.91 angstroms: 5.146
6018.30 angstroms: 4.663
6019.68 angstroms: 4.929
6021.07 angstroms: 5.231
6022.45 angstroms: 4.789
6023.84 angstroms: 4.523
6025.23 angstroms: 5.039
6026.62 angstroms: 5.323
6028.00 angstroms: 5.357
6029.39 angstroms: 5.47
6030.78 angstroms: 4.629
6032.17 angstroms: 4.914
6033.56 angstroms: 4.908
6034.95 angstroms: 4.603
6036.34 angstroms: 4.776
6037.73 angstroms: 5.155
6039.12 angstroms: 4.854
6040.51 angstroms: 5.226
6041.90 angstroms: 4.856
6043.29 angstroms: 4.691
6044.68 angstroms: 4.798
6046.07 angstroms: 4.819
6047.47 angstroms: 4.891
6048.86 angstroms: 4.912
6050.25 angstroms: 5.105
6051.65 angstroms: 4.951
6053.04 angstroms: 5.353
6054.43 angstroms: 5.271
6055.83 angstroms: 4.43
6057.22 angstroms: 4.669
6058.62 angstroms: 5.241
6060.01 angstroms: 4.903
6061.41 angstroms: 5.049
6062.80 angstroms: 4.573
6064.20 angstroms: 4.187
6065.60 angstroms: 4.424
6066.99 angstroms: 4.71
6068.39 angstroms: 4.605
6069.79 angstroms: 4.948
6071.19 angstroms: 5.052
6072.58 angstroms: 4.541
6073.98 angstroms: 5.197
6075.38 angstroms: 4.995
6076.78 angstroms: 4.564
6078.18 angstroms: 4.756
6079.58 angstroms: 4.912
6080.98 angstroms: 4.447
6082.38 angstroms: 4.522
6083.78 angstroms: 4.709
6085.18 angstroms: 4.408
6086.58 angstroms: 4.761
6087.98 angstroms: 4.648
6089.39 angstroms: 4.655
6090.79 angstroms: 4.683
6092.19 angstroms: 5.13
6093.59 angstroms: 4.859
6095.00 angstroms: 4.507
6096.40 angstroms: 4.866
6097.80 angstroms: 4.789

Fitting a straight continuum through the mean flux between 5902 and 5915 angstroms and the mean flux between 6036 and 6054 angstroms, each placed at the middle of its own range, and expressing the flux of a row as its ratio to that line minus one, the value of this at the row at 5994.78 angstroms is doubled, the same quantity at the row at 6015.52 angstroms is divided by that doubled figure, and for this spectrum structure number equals -0.1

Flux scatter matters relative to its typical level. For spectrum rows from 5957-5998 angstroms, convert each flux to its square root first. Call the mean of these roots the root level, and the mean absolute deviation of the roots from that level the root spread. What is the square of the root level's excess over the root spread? 4.60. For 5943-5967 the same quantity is 4.56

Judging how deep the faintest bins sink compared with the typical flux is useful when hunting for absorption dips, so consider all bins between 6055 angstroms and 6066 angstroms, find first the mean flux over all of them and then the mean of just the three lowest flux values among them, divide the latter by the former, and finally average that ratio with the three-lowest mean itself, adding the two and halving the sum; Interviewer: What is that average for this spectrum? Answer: 2.64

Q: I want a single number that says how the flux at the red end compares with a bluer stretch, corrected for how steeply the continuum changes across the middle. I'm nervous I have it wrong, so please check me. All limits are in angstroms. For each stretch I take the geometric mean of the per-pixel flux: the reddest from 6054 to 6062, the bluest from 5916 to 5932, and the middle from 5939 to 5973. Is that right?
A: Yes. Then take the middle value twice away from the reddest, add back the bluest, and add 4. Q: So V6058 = 4.09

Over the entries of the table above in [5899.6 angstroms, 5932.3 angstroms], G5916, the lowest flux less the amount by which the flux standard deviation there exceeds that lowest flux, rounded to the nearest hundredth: 8.28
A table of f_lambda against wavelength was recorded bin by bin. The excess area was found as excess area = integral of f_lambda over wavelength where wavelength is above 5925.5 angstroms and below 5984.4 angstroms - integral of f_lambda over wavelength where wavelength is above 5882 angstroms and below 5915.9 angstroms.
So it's 118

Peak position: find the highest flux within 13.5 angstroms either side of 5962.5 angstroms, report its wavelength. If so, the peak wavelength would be 5972.74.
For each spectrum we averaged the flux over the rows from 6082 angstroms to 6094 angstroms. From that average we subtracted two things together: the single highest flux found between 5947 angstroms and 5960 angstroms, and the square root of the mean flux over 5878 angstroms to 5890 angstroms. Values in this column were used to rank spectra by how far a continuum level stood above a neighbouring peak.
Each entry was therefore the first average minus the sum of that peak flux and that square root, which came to -2.73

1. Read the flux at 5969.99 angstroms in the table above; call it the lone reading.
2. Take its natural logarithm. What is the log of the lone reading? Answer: 1.57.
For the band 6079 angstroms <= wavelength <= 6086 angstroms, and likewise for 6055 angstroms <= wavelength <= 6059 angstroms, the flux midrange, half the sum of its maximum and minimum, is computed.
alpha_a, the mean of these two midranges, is 4.75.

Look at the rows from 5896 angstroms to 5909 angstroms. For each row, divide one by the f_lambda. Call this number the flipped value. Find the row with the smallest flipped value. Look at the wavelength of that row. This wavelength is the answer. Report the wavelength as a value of 5907.09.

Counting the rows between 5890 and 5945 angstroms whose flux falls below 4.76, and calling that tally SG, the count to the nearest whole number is 17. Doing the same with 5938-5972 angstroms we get 10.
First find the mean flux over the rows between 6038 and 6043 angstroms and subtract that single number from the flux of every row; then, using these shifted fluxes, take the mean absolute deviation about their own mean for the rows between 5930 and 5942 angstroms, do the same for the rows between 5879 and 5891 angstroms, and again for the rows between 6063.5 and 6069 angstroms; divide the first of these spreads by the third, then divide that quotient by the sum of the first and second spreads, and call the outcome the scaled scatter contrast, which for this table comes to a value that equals 1.2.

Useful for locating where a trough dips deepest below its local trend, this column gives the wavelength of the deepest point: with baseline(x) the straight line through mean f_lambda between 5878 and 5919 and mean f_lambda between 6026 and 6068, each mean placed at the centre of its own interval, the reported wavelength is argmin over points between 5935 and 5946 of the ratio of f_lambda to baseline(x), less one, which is 5941.19 angstroms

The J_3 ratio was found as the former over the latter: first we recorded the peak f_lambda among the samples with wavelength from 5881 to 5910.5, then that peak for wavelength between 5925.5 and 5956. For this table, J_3 1.07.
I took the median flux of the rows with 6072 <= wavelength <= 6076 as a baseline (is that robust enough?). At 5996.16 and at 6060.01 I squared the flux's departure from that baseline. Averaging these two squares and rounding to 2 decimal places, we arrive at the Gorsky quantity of 0.24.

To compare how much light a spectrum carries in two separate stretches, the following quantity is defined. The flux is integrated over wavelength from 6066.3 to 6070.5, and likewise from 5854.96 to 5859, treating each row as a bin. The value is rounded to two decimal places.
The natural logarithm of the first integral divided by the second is 0.09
